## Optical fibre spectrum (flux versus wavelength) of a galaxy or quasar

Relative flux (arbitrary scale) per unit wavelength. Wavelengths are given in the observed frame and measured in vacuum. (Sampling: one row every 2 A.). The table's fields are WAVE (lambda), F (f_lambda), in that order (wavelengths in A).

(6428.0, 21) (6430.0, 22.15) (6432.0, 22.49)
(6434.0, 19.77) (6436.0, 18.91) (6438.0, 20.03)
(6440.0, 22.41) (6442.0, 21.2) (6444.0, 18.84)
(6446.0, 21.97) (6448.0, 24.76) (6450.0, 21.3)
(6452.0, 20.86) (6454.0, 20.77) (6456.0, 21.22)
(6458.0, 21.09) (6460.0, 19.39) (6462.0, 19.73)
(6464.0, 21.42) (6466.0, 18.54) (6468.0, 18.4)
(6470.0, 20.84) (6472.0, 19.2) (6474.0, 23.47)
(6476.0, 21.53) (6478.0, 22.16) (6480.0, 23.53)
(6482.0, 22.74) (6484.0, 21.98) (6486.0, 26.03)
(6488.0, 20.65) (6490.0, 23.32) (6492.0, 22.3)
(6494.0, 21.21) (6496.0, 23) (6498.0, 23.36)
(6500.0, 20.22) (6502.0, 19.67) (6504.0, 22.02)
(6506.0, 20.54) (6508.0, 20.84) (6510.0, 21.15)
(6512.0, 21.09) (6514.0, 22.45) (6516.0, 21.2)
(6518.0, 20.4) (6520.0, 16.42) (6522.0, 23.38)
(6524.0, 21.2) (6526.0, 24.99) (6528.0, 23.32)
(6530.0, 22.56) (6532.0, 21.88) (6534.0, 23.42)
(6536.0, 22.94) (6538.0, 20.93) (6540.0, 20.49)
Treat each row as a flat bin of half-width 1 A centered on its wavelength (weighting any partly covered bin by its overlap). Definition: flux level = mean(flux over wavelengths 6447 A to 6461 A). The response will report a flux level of 21.3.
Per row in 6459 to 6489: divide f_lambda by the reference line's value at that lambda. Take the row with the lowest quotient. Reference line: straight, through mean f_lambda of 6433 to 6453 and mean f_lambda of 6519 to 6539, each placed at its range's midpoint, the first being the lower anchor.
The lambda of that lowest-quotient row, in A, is 6468.0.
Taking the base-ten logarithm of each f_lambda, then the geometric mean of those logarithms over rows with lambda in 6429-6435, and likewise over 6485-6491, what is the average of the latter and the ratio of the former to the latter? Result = 1.17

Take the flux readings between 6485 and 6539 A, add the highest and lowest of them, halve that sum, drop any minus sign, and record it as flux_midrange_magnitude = 21.2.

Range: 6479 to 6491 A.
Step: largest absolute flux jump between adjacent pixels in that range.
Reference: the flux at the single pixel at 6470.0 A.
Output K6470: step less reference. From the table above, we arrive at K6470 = -15.5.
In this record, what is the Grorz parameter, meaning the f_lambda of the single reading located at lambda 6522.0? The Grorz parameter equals 23.38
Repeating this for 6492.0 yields 22.3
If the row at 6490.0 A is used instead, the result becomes 23.32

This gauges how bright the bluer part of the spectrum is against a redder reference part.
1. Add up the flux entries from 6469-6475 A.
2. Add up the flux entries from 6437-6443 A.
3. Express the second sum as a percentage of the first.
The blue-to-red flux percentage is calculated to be 100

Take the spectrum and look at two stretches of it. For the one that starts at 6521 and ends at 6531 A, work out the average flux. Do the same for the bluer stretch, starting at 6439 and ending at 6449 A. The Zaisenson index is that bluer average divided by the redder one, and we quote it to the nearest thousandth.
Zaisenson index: 0.946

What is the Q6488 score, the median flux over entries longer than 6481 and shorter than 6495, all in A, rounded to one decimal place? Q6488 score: 22.3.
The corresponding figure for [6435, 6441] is 20.0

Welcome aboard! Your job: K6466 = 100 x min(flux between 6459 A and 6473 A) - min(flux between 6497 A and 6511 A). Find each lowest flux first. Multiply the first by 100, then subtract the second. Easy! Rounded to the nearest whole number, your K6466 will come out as 1820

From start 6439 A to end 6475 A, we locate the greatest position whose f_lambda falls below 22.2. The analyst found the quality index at 6472.0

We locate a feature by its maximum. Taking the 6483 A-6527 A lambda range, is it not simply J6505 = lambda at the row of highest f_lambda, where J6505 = 6486.0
